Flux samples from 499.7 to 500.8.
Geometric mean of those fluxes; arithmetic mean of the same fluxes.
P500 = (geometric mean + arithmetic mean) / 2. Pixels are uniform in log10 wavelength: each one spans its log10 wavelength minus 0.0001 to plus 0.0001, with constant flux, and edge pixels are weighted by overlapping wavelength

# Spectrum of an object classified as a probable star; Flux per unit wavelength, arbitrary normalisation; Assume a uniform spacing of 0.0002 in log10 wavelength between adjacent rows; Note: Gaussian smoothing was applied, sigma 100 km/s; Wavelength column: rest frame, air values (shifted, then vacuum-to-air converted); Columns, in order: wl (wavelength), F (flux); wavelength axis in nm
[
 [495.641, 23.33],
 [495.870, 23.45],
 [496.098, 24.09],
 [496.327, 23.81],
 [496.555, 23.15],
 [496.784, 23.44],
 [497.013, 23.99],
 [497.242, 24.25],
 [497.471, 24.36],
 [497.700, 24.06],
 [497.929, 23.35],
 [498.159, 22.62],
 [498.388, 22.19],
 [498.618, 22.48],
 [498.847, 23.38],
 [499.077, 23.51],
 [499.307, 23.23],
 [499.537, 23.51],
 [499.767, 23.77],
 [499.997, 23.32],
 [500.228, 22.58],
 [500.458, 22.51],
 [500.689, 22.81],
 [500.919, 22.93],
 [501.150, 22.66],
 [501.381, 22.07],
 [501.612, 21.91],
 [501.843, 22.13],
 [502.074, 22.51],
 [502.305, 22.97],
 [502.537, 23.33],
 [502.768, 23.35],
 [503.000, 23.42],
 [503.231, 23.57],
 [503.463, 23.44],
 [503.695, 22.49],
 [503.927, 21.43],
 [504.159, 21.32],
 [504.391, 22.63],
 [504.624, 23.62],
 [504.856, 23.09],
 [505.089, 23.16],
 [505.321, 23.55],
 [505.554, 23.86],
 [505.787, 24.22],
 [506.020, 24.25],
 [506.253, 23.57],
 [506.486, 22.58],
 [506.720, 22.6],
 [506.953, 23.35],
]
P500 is 23.0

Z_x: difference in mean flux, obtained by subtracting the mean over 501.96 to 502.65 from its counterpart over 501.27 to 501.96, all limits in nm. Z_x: -0.9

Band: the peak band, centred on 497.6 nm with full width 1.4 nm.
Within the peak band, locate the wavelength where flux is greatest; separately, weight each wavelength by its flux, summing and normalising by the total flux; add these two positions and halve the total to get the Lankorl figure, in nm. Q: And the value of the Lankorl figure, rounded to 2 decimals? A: 497.52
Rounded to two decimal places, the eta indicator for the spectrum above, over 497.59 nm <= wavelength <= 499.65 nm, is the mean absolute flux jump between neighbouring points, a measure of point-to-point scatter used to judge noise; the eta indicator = 0.47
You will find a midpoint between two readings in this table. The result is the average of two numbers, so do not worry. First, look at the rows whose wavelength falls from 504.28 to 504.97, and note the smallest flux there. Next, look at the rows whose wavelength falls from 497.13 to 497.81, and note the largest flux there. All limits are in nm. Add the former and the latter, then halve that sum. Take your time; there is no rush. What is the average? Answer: 23.5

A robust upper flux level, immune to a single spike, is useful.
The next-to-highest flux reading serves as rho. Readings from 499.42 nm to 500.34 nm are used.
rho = 23.51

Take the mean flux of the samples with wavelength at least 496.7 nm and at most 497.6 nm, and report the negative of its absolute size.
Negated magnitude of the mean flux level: -24.0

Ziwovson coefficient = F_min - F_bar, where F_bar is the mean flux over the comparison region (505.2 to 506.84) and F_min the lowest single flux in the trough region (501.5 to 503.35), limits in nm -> -1.6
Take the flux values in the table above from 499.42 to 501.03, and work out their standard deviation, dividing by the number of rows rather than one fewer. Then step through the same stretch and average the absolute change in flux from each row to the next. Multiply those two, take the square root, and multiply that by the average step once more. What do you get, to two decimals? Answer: 0.12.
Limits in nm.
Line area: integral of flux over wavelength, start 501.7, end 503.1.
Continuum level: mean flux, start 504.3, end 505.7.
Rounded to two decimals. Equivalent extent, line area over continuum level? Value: 1.37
